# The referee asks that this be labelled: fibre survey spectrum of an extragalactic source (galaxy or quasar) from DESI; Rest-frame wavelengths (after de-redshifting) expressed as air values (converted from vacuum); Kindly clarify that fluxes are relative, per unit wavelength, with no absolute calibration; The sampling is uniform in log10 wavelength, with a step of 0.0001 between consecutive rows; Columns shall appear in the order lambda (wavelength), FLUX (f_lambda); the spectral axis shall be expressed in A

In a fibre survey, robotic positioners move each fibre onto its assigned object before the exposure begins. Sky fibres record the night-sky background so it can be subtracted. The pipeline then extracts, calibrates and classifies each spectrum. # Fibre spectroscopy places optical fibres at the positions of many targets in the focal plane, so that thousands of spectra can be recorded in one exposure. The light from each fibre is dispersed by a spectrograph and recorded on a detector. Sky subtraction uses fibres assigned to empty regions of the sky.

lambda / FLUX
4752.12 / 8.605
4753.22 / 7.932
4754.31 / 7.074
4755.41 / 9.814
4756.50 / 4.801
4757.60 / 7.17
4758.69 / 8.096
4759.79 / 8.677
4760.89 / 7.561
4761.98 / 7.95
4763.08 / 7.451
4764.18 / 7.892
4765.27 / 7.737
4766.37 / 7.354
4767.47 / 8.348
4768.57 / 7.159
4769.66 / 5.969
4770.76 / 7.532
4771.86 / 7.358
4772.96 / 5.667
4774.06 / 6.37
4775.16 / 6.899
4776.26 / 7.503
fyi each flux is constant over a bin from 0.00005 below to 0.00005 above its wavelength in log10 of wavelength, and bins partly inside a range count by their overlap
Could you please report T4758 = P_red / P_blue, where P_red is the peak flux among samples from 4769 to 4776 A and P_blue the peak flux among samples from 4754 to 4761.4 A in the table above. 0.77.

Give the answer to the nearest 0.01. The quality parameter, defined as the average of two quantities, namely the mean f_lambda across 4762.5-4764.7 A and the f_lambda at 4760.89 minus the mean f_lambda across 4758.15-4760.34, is 3.42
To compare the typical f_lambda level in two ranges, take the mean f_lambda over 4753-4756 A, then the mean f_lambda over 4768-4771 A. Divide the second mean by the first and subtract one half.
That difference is 0.33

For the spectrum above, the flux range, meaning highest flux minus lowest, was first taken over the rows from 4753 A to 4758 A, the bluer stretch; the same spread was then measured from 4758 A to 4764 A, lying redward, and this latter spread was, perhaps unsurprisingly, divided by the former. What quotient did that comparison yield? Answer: 0.2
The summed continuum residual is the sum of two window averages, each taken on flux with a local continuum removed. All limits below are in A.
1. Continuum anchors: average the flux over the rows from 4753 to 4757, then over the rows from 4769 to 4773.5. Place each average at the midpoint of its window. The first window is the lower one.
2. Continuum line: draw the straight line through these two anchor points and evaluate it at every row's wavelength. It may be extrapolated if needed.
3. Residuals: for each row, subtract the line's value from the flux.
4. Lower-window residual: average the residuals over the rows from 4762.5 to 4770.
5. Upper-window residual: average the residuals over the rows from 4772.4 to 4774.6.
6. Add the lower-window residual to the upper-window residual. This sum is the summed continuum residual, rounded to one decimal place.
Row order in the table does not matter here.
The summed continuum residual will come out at 0.0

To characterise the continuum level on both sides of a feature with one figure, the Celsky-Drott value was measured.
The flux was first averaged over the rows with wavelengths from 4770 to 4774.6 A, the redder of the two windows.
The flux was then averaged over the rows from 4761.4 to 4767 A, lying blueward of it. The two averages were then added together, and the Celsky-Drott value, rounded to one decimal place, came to 14.4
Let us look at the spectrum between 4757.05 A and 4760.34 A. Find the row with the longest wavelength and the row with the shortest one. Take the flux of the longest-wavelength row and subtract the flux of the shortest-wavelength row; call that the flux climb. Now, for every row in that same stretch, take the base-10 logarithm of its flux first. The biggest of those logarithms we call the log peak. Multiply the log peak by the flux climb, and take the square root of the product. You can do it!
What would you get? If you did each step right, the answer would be 1.19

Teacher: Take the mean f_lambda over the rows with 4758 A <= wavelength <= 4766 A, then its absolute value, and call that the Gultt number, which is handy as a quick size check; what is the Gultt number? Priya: 7.9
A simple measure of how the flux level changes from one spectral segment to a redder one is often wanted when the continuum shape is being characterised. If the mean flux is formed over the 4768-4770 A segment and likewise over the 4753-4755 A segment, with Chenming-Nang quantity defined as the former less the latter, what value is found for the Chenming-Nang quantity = -0.9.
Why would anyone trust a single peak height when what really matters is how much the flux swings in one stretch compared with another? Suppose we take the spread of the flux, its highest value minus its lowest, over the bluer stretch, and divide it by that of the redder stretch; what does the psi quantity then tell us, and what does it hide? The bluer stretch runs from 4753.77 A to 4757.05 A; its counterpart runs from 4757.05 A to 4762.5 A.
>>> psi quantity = 3.3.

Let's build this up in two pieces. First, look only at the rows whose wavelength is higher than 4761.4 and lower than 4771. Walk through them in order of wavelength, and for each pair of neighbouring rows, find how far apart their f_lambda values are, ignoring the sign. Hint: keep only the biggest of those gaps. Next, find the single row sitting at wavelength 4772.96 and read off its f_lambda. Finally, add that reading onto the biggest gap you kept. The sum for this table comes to 7.2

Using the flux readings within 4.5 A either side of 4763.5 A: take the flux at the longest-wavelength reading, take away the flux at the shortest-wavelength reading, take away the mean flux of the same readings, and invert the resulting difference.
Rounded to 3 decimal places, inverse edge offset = -0.122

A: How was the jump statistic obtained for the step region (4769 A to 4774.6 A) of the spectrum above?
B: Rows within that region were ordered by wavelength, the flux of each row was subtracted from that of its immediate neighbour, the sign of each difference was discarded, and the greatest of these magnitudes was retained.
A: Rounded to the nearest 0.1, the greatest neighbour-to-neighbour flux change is 1.7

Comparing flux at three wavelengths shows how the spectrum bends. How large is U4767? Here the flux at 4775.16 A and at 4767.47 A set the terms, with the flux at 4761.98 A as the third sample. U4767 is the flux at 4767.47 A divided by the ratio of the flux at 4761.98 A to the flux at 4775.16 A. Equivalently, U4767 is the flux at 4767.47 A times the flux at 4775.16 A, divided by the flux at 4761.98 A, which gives 7.2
